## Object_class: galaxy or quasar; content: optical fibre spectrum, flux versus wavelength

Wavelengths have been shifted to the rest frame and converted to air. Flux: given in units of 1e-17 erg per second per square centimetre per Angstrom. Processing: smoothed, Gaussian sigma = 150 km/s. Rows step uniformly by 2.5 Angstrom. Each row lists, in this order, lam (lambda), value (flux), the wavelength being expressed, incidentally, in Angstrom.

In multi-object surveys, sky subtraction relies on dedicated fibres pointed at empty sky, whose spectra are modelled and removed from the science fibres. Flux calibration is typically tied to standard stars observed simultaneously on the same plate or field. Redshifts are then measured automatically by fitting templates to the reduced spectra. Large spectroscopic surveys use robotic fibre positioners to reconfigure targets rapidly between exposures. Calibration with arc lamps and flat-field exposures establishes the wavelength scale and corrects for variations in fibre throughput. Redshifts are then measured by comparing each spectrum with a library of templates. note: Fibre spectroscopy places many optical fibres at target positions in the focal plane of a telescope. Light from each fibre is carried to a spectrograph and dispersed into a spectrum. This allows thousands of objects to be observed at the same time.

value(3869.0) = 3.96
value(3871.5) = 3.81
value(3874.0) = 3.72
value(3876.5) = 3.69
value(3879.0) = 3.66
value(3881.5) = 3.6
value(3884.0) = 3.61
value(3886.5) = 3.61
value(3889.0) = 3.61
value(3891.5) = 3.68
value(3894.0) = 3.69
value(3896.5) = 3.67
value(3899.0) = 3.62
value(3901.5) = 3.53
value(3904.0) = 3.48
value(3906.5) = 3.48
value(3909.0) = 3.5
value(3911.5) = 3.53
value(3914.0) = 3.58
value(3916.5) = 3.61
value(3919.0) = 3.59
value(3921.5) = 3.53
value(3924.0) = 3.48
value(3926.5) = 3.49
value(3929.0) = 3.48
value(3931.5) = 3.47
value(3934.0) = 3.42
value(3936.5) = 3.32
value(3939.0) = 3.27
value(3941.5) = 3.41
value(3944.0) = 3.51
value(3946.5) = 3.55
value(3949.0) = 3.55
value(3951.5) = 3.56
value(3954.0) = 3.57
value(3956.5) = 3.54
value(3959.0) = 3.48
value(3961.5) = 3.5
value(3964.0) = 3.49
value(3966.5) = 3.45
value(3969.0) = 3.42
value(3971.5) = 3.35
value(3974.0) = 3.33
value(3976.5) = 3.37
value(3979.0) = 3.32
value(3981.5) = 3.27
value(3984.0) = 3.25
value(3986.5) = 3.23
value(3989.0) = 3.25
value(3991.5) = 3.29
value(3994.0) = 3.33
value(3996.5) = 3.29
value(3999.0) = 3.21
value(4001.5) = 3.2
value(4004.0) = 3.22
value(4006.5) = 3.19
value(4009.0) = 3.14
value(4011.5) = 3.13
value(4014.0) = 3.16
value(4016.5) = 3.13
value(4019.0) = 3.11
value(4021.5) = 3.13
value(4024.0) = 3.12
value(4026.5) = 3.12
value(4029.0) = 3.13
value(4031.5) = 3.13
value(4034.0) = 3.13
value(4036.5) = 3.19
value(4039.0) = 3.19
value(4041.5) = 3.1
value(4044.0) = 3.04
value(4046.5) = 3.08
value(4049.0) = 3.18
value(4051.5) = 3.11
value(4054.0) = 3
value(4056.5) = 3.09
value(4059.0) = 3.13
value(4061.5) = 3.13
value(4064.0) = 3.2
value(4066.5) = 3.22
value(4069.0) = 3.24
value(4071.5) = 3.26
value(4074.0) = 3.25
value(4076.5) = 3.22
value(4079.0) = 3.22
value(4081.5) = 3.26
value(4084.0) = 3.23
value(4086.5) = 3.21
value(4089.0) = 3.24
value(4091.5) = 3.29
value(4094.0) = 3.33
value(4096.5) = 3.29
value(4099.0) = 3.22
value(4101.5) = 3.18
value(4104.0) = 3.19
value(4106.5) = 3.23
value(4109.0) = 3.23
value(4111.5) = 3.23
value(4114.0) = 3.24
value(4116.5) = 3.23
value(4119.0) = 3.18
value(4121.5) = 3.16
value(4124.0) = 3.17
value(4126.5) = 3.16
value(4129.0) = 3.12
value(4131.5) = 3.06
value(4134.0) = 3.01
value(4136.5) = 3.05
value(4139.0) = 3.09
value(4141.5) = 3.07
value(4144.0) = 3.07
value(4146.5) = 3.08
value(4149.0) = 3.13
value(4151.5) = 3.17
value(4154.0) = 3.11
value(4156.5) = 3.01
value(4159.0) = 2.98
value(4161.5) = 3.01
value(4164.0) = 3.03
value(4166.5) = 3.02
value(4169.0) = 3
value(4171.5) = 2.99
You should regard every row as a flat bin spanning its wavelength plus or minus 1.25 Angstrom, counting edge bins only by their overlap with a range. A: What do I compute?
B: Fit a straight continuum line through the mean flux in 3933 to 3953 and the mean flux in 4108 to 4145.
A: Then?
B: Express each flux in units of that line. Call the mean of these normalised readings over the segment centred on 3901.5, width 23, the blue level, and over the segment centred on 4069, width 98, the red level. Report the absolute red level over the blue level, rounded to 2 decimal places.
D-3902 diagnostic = 0.97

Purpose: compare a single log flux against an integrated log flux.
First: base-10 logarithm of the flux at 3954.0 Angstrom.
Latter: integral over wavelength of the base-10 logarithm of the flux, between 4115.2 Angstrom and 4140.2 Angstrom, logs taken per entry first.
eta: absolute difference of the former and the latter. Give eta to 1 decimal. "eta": 11.8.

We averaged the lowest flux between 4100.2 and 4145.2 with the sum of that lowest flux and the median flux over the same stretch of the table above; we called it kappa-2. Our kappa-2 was 4.59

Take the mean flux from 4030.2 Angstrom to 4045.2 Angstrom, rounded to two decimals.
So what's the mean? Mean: 3.13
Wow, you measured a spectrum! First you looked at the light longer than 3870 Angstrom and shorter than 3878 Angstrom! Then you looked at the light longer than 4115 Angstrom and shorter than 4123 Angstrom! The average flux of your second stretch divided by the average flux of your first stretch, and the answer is 0.85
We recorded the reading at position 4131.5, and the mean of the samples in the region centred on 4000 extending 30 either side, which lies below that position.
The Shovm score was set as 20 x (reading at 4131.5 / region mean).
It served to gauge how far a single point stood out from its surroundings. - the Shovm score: 19.0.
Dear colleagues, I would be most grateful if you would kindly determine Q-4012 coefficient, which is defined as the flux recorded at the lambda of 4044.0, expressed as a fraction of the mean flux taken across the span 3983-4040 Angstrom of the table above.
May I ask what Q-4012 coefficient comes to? 0.95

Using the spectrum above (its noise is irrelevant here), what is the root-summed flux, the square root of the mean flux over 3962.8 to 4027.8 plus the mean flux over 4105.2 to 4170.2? 2.52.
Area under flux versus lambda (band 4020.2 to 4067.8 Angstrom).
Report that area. 149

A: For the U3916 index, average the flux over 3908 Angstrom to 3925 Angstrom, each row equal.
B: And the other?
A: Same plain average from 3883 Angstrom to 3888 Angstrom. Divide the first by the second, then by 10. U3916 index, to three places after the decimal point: 0.098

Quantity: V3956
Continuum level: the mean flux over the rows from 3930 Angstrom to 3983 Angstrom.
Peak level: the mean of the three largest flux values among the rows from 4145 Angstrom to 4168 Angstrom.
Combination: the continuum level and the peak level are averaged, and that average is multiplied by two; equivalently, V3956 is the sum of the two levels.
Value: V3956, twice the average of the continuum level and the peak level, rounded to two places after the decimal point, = 6.57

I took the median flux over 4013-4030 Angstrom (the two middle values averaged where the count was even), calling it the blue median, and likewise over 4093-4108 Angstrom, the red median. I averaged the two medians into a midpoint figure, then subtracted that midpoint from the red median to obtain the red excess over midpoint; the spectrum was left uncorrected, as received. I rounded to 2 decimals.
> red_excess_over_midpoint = 0.05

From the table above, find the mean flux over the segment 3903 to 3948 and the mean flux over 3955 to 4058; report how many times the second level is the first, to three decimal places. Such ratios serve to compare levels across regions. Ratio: 0.927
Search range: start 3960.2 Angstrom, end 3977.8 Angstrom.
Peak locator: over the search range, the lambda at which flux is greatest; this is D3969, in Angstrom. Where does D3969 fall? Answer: 3961.5 Angstrom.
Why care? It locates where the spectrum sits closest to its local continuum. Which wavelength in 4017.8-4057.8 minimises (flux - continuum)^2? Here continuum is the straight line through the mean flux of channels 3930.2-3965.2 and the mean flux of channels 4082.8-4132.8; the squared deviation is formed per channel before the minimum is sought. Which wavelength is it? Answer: 4049.0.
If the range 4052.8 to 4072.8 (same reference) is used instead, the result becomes 4071.5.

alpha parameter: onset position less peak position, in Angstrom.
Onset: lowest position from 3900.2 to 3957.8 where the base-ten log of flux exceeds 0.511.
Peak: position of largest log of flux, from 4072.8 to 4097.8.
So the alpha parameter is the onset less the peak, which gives -192.5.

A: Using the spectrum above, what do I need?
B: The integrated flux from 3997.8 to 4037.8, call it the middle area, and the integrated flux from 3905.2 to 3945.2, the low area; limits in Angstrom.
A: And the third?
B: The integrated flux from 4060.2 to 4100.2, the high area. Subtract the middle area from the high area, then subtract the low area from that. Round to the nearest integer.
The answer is -136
